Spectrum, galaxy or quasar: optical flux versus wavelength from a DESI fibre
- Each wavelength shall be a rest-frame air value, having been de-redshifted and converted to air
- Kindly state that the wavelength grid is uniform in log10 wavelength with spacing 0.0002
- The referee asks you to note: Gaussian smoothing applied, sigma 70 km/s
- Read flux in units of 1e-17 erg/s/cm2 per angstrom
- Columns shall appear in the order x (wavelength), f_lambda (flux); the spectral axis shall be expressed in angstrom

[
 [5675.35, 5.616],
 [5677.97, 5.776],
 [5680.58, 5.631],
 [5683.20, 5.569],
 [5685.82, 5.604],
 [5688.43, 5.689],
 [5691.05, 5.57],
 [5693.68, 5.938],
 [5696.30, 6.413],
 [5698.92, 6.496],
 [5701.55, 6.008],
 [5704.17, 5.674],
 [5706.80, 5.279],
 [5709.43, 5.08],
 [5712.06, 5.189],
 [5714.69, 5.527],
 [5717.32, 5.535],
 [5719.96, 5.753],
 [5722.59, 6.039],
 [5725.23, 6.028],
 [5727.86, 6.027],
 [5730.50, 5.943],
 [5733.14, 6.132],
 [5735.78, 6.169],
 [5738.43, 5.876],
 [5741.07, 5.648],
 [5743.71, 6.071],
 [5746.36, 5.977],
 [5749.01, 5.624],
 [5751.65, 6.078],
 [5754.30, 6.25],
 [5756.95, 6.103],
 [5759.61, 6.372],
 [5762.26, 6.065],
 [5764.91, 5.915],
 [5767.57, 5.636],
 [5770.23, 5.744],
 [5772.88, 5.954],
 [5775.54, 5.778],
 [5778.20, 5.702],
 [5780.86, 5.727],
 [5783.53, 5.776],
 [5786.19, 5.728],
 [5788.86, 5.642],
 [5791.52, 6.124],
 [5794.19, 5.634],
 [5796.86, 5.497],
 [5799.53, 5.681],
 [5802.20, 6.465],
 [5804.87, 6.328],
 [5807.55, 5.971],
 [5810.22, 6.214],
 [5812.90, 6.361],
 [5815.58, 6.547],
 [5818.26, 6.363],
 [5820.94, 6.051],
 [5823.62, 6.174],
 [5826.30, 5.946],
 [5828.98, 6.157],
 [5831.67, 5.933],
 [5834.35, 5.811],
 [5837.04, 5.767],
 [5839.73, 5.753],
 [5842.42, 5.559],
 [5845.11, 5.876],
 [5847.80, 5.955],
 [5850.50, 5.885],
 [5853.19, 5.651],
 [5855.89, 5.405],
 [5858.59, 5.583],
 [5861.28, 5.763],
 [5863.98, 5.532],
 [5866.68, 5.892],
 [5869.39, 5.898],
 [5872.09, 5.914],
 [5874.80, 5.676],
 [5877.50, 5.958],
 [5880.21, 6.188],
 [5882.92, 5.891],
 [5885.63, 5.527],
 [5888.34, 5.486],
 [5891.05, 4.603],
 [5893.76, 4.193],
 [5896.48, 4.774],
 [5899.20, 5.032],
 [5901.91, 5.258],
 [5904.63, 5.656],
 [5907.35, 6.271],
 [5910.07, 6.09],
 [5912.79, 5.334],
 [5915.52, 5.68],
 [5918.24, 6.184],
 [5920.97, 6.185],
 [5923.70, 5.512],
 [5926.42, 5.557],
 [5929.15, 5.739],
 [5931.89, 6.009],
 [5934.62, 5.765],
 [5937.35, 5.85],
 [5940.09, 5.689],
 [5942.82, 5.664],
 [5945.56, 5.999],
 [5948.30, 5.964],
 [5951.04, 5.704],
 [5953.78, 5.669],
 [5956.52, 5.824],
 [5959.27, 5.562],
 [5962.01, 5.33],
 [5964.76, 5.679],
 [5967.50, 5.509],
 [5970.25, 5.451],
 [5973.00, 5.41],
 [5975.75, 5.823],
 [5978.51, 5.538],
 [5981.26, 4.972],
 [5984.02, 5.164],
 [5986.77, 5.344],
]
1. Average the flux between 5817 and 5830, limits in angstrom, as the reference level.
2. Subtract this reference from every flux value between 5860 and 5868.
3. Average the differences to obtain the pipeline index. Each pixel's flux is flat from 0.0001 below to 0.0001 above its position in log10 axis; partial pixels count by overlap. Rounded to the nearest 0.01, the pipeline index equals -0.41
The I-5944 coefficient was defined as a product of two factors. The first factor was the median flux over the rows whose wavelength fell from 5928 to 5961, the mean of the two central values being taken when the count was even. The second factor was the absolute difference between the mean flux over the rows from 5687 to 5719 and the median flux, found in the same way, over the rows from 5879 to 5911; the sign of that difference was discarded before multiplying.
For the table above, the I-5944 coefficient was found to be 1.11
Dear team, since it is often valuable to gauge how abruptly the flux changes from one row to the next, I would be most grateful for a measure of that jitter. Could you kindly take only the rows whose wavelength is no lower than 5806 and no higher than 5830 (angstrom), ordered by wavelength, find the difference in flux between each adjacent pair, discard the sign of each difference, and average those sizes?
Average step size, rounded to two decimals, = 0.20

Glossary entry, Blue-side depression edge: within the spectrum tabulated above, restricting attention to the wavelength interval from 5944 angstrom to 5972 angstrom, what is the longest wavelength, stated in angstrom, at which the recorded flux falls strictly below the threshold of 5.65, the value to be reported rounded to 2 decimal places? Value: 5970.25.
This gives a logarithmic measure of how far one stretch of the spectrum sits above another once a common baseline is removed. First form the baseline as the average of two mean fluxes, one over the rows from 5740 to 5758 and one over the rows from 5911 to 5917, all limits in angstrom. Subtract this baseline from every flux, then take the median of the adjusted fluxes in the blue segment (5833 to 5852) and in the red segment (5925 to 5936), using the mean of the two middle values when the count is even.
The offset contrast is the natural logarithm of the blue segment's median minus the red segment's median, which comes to -2.8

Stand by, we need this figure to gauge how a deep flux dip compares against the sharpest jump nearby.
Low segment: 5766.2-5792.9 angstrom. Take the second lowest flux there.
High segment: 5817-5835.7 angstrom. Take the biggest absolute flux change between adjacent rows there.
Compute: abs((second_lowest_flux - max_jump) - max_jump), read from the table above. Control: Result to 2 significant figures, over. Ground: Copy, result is 5.0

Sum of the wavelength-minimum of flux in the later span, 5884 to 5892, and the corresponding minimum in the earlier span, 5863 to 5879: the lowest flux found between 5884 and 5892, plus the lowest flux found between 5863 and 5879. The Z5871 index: 10.1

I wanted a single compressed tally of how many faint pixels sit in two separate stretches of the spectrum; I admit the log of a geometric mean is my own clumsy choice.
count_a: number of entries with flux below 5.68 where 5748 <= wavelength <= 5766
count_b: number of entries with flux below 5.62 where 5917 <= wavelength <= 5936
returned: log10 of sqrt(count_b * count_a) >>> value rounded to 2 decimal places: 0.15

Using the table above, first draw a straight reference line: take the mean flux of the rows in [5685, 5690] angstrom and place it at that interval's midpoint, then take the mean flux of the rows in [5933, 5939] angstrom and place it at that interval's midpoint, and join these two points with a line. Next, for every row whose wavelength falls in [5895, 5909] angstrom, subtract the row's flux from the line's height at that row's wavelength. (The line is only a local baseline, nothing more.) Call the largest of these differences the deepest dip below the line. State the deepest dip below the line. 1.0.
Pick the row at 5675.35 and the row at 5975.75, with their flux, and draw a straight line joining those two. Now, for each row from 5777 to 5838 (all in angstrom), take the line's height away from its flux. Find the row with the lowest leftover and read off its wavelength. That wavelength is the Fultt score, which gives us 5796.86 angstrom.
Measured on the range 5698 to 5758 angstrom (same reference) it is 5709.43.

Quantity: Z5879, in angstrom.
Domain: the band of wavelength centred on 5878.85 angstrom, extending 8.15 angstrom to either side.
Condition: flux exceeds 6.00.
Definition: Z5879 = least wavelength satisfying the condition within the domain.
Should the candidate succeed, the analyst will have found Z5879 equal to 5880.21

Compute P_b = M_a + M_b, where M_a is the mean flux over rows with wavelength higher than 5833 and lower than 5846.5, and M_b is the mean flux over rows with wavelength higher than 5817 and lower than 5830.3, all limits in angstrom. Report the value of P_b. 11.9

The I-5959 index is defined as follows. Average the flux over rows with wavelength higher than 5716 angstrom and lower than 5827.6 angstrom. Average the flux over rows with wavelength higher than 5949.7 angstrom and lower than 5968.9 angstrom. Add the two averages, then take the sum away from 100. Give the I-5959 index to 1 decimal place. 88.4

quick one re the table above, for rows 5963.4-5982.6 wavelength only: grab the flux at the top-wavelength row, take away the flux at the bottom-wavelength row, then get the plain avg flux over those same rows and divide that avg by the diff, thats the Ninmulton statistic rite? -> -8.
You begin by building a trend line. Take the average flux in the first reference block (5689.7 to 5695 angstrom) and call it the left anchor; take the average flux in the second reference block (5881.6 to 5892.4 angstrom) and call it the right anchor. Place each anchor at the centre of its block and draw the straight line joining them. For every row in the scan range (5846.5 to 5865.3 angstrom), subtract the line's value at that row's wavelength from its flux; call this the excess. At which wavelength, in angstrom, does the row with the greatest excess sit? 5847.80 angstrom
